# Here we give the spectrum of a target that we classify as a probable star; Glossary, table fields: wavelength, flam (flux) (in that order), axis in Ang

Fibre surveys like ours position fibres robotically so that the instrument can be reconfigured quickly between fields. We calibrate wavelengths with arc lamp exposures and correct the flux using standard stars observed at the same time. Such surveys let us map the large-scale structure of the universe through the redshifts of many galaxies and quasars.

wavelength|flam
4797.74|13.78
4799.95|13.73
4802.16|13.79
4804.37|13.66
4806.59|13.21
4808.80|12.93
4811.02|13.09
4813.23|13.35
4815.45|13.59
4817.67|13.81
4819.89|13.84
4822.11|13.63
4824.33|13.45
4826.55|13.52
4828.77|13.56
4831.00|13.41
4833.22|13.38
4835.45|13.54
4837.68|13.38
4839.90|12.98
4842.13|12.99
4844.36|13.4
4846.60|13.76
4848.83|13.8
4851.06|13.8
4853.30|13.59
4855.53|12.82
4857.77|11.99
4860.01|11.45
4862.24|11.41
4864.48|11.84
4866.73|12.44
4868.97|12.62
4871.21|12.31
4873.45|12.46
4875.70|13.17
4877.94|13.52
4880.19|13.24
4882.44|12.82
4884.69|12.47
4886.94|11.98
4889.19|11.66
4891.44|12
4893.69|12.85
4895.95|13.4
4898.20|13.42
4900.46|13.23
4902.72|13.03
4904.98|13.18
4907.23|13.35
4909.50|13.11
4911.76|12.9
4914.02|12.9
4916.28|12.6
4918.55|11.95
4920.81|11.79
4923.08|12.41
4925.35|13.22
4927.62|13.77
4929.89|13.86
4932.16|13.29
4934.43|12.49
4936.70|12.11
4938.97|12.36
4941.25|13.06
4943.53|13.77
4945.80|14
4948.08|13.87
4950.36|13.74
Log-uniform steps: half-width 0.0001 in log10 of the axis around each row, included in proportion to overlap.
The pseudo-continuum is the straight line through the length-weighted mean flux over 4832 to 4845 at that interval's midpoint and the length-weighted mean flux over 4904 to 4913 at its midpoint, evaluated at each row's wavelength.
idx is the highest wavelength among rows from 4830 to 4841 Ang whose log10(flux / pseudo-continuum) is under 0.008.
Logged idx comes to 4839.90 Ang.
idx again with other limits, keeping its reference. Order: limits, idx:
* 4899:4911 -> 4909.50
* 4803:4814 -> 4813.23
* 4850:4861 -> 4860.01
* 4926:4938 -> 4936.70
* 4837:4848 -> 4844.36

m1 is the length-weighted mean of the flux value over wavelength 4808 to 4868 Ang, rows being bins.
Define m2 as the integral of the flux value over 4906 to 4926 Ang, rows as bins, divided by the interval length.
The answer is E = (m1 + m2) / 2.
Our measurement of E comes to 12.9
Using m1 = 13.1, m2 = 12.7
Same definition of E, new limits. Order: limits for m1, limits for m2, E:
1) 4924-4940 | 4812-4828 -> 13.3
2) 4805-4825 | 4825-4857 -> 13.4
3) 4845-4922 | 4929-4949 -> 13.0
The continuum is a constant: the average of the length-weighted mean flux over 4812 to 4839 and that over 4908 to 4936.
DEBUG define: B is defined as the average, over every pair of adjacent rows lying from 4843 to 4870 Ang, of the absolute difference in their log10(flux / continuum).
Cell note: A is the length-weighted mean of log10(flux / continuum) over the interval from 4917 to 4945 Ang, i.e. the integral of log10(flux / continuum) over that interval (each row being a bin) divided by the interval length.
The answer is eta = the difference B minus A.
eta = 0.0247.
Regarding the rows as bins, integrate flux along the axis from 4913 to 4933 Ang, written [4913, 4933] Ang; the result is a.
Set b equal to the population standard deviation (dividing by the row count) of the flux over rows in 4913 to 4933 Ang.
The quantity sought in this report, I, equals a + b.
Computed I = 258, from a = 257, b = 0.7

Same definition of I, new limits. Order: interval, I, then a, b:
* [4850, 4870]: 249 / 249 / 0.8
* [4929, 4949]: 264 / 264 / 0.7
